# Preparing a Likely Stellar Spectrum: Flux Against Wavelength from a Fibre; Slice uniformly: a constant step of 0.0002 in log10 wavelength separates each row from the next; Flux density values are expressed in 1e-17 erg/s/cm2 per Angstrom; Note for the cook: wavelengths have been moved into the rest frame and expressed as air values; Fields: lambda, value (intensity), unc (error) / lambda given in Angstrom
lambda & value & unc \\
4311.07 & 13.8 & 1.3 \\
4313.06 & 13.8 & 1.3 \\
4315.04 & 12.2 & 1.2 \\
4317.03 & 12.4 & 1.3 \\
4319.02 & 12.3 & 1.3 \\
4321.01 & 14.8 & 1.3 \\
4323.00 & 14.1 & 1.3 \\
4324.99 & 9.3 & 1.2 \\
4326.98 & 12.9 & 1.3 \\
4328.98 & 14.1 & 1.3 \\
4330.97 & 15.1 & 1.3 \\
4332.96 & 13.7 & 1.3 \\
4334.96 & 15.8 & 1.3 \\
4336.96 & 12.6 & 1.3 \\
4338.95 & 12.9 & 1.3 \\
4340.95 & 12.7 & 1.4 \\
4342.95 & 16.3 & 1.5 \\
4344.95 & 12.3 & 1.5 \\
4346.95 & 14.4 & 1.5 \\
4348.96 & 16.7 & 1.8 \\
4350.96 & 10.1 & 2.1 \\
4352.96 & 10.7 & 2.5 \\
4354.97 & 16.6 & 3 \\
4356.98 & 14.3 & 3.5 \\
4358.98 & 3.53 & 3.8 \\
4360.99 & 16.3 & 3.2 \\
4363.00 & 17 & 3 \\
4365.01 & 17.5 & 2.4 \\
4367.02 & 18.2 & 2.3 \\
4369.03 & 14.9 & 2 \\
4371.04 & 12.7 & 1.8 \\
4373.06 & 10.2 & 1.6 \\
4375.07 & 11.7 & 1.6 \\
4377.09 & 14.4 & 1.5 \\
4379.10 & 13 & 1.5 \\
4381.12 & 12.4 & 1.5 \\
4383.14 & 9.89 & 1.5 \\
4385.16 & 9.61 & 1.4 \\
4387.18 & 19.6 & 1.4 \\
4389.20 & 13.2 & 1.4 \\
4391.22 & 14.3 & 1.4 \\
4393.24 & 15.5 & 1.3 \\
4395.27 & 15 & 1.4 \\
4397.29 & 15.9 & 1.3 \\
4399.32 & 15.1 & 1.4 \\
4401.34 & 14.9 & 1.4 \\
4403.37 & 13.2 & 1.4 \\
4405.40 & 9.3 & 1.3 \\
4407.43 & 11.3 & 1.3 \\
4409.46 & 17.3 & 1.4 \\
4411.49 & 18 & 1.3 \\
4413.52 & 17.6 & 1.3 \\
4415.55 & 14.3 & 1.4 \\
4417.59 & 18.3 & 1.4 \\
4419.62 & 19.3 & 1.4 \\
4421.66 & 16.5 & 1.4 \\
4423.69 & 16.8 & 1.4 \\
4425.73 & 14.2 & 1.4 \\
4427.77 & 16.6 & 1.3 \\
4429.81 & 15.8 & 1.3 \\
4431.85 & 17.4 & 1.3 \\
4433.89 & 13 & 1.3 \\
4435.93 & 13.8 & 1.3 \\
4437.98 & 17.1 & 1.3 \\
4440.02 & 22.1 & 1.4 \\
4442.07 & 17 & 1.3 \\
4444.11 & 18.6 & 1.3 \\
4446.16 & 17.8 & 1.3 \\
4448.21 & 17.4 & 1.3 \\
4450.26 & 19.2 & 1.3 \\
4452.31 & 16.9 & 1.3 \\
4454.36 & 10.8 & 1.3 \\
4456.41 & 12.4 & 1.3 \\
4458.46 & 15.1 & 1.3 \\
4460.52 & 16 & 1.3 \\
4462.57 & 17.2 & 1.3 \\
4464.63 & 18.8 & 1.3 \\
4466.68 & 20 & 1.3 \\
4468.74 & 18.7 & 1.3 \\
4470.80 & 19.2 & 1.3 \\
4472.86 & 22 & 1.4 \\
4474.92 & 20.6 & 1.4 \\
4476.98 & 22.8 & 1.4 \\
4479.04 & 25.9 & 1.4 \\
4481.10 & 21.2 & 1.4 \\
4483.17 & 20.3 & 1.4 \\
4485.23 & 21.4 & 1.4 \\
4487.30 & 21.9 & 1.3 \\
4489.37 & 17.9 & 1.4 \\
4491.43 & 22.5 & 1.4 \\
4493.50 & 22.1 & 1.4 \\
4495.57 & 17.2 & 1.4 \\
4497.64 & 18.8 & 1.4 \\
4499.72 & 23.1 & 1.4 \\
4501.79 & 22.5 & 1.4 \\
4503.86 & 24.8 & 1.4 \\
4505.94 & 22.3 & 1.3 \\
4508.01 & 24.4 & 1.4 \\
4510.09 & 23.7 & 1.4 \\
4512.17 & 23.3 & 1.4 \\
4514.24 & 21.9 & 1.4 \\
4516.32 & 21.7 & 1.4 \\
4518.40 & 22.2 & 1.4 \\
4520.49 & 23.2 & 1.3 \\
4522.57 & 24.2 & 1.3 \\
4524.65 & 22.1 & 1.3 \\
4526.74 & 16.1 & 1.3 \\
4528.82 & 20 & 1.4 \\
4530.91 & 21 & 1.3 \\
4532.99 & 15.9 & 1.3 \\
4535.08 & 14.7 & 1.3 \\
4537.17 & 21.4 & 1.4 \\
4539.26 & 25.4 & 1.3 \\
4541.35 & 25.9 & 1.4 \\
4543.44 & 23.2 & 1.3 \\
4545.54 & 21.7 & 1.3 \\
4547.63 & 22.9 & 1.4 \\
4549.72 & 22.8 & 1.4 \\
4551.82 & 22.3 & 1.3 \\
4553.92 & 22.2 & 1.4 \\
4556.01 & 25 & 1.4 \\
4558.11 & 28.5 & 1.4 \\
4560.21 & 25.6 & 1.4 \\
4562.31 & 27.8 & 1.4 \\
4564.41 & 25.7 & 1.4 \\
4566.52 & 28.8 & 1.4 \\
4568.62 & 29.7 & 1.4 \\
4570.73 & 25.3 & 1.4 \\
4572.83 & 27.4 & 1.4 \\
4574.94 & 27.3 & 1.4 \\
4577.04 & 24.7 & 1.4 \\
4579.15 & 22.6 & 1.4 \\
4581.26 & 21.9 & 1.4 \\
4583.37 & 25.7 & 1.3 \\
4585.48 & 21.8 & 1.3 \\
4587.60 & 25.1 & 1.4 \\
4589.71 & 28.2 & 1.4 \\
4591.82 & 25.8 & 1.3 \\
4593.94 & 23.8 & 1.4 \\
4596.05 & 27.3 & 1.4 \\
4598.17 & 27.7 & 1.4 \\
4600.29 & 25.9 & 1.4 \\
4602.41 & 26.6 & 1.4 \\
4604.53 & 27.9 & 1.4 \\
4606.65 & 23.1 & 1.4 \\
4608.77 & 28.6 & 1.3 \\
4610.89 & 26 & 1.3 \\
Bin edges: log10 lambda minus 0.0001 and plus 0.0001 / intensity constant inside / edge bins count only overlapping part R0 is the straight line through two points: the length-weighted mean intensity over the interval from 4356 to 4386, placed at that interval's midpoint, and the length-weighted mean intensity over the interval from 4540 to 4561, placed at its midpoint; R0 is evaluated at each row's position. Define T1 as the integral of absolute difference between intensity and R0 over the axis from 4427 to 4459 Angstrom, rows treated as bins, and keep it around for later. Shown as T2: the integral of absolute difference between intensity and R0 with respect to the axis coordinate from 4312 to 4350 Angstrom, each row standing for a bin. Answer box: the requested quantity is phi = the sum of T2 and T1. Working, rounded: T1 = 69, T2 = 117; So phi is 186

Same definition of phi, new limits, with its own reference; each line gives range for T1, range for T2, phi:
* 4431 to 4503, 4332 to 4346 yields 187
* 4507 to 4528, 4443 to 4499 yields 152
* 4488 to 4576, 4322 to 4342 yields 252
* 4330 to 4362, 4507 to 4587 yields 287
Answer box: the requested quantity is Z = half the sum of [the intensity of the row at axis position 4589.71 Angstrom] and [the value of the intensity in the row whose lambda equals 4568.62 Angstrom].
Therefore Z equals 29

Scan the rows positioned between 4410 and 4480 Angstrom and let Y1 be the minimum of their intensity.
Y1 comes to 10.8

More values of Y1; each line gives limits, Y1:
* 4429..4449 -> 13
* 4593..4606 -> 23.8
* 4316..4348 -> 9.3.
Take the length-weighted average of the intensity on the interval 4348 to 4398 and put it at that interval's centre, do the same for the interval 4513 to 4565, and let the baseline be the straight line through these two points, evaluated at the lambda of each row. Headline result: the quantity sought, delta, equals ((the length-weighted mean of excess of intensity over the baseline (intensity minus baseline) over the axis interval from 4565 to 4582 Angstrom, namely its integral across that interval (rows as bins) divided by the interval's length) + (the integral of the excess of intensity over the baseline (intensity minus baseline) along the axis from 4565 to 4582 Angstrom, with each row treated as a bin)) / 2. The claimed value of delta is 15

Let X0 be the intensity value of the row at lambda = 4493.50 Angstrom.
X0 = 22.1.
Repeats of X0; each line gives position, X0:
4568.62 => 29.7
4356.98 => 14.3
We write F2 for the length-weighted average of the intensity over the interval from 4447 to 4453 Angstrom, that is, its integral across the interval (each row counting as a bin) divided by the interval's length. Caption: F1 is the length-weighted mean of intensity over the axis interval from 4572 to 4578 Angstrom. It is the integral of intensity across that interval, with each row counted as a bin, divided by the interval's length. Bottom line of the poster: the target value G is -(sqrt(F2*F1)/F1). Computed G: -0.82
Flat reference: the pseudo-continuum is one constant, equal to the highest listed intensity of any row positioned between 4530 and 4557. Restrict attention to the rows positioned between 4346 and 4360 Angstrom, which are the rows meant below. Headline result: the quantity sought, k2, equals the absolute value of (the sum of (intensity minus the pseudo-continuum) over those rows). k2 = 95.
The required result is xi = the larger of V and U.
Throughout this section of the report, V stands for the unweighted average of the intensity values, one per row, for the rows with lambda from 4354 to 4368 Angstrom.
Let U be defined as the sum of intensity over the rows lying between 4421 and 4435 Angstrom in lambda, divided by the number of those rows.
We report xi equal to 16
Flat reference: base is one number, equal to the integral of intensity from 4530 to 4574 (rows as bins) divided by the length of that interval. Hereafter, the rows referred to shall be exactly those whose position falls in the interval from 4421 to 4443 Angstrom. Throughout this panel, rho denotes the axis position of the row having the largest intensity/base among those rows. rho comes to 4440.02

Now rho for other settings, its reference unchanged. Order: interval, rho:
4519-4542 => 4541.35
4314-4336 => 4334.96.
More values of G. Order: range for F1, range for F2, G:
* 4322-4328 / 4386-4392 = -1.13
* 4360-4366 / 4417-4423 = -1.03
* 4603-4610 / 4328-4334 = -0.73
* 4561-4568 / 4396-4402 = -0.75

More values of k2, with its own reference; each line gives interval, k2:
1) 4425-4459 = 165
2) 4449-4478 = 113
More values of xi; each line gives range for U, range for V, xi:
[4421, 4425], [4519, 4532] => 21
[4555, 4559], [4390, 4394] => 27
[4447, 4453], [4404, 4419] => 18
